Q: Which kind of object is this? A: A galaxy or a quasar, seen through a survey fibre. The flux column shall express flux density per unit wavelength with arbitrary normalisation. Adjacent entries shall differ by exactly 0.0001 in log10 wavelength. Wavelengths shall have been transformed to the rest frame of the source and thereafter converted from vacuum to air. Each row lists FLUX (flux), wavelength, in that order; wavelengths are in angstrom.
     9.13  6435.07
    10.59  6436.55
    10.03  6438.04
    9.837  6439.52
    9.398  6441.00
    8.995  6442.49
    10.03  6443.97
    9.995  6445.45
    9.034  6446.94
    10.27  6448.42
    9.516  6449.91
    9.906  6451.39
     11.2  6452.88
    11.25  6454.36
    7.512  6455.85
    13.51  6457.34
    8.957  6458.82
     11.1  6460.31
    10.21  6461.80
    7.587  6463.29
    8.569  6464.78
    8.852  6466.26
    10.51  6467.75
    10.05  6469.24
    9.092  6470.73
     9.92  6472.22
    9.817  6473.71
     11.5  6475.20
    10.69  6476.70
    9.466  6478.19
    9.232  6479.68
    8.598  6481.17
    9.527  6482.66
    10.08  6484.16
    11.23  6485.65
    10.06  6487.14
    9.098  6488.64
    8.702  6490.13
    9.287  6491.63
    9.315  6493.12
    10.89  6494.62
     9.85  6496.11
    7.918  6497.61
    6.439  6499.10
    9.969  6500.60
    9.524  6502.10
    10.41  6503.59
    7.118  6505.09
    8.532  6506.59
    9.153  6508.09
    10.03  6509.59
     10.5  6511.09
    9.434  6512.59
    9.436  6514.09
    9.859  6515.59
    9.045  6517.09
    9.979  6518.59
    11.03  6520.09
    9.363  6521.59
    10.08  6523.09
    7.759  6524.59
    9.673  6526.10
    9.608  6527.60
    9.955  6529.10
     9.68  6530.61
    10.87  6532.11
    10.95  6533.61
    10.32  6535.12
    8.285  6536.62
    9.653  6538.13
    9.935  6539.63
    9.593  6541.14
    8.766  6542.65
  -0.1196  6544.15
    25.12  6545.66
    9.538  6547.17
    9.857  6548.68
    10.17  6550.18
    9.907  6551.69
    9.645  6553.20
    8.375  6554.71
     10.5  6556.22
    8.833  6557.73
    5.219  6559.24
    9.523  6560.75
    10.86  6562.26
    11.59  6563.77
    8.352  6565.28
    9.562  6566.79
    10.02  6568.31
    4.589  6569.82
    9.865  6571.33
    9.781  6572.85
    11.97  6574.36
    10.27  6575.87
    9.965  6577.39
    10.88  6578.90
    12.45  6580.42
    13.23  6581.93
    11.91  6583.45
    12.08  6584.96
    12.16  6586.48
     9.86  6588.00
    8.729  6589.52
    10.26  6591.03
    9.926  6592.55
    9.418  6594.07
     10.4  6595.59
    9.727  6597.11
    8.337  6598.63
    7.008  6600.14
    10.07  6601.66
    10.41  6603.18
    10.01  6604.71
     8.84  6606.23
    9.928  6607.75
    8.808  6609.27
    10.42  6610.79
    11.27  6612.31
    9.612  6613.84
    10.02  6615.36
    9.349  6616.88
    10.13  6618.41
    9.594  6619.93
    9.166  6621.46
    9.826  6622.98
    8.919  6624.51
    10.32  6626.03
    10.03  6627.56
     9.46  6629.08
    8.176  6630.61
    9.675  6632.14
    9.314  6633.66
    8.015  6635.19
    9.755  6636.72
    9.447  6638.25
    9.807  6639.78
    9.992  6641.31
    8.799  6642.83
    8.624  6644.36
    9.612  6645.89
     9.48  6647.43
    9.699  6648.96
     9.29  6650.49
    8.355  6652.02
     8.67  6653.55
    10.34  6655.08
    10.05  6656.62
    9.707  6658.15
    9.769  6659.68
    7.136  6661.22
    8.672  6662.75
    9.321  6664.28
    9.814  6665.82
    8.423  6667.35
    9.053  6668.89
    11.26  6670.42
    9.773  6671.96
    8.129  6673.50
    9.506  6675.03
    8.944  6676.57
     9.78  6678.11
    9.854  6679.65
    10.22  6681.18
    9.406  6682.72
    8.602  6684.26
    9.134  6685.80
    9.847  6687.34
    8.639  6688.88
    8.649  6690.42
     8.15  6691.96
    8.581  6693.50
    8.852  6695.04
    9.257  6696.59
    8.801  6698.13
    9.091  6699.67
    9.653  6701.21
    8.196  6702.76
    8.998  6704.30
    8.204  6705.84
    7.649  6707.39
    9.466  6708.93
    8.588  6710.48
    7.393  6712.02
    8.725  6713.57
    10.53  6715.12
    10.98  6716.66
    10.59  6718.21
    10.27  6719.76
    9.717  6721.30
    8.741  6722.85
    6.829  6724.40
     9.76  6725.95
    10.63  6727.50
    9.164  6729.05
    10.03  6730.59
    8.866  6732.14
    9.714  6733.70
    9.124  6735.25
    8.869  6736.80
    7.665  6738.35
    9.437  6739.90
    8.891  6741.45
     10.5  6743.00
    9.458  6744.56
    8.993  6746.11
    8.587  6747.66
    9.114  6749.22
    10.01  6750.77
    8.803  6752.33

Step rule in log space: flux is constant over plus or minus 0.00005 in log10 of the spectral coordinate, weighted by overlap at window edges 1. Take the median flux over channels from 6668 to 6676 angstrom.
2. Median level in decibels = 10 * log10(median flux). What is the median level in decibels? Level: 9.8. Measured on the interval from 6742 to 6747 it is 9.8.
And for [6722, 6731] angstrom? 9.8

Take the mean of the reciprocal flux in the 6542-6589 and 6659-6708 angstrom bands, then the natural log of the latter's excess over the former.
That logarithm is -1.27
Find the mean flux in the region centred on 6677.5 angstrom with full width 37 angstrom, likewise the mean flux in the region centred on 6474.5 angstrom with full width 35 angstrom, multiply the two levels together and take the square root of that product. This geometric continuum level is 9.5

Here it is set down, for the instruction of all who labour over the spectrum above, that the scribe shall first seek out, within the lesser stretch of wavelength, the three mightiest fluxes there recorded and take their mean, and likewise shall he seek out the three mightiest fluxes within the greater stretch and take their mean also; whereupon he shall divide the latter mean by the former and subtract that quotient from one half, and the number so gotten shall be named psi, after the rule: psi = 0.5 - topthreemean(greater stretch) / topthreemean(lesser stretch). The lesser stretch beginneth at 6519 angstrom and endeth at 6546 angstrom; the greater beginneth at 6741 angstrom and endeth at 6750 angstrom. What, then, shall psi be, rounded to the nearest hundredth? -0.12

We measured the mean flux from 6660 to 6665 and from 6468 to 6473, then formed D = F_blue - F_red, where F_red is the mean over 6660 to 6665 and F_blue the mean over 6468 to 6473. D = 1.3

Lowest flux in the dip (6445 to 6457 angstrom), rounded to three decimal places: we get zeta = 7.512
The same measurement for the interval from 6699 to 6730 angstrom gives 6.829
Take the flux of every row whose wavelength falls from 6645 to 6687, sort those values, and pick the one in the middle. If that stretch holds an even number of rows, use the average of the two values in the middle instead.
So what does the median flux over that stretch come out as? 9.5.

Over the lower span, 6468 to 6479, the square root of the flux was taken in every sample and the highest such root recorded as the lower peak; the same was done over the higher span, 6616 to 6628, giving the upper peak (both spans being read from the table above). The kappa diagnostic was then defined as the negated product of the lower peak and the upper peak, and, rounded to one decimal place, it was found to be -10.9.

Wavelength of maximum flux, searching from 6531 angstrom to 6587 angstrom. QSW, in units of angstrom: 6545.66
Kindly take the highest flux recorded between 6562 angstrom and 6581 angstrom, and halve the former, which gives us 6.2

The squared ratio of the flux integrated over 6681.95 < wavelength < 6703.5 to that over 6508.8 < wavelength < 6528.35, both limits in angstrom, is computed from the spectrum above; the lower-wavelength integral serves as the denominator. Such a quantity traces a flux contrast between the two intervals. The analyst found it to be 1.0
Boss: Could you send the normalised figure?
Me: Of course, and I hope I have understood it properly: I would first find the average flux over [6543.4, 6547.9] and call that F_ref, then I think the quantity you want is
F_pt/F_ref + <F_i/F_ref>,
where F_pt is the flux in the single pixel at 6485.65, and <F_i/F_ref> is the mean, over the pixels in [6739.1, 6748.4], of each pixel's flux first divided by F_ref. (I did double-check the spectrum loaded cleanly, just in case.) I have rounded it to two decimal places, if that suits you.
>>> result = 1.78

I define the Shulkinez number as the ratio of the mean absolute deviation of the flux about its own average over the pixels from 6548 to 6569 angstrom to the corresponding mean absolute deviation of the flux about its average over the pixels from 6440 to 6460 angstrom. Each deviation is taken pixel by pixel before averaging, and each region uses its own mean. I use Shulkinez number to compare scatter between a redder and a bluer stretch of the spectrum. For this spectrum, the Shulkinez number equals 1.02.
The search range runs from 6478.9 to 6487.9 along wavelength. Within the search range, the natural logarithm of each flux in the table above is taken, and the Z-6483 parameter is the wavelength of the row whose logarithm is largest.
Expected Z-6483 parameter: 6485.65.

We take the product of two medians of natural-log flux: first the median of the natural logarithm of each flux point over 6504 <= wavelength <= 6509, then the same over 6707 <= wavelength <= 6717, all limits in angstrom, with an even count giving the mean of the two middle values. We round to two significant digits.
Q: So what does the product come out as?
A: 4.6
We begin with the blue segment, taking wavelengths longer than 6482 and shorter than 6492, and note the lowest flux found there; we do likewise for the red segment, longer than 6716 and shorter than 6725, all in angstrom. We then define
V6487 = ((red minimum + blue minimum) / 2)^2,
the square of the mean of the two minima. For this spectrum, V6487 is 60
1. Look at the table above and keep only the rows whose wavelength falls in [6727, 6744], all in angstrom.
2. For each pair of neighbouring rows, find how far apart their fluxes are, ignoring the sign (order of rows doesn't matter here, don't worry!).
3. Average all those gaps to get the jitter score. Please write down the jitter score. 1.0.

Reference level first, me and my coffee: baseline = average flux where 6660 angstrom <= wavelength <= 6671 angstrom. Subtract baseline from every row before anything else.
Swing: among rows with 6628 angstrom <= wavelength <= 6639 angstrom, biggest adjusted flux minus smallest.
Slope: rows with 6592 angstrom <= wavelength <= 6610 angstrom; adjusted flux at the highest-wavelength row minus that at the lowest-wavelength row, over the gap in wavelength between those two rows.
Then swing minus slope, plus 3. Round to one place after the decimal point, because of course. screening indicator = 4.8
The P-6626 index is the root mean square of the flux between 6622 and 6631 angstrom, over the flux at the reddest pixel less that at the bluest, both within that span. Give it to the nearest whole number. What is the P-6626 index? -6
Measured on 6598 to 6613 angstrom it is 3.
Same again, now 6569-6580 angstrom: 2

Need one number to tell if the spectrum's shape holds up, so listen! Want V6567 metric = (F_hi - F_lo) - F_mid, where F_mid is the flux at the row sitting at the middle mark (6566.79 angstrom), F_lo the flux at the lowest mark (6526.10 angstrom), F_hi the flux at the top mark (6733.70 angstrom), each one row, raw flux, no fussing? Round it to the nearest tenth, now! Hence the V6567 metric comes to -9.5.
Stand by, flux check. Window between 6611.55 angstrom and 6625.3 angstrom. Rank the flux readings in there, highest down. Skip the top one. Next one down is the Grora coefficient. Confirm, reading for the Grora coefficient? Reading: 10.13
